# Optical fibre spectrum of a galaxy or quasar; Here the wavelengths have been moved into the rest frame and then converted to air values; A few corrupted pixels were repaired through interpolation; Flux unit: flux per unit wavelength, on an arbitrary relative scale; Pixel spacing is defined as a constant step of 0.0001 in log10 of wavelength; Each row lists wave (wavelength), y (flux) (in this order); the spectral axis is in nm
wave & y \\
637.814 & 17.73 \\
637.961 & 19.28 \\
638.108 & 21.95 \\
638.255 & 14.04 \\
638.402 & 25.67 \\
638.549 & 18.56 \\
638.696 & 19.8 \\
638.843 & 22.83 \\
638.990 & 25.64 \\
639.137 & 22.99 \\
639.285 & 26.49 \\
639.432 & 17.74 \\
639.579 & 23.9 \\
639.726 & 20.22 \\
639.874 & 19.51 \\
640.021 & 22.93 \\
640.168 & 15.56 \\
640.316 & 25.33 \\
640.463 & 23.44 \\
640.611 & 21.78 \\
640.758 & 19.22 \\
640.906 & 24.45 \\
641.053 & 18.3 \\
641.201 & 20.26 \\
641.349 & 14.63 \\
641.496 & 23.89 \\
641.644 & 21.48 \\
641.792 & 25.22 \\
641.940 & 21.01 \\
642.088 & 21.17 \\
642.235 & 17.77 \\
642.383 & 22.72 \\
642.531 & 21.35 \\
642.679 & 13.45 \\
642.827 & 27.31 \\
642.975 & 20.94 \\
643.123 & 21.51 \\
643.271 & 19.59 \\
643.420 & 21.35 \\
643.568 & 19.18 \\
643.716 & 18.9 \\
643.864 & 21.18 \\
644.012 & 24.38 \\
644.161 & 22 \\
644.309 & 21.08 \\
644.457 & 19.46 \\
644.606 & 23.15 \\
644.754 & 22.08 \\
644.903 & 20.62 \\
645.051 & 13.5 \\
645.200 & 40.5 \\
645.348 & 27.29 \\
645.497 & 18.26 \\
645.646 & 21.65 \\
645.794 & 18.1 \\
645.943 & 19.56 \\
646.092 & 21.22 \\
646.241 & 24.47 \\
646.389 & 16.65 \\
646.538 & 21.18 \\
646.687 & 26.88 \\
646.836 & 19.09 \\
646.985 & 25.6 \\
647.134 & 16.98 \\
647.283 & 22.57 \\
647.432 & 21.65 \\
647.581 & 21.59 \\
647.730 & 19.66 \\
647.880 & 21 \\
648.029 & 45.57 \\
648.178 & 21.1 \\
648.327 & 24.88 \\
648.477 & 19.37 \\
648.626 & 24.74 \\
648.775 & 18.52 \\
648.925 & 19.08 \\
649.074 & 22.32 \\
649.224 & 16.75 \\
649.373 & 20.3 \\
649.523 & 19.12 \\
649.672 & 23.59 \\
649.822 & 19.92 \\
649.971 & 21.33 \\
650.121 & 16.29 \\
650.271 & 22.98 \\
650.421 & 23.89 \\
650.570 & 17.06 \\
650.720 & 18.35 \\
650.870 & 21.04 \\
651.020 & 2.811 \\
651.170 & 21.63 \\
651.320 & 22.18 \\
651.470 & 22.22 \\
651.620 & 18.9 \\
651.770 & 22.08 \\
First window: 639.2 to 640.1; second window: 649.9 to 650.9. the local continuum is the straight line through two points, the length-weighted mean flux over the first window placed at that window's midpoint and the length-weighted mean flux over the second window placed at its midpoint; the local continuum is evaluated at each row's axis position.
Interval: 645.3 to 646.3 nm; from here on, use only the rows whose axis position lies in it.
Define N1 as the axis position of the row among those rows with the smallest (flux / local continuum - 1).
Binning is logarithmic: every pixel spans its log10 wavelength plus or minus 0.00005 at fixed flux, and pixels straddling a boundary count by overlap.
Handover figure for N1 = 645.794 nm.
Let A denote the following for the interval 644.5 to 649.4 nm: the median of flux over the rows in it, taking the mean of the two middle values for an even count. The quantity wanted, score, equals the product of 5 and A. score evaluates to 106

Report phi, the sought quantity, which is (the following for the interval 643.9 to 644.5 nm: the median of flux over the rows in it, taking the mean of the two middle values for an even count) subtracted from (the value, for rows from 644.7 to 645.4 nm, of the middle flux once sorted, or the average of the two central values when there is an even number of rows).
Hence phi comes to 0.5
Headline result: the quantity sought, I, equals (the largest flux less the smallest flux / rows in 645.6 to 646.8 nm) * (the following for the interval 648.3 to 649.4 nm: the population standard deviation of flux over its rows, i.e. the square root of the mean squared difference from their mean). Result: 28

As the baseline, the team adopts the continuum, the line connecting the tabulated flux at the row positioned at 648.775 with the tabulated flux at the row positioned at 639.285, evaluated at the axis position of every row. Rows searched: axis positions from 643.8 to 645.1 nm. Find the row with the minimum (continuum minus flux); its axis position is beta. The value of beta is 644.012 nm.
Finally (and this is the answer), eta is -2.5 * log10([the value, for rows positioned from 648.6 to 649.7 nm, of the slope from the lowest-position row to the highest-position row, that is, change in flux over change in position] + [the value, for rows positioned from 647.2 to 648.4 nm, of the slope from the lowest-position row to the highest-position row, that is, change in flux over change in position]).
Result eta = -0.12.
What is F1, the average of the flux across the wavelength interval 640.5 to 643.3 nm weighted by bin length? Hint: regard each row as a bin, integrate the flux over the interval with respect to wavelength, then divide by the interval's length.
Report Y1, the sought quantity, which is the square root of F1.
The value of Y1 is 4.57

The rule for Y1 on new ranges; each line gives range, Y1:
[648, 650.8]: 4.63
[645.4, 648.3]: 4.73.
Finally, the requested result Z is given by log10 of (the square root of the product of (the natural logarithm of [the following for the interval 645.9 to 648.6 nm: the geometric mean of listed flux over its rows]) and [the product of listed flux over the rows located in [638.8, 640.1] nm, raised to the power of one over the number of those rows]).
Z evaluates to 0.920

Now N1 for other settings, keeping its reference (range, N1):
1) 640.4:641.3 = 641.053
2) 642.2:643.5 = 642.679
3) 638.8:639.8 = 639.432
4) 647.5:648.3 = 647.730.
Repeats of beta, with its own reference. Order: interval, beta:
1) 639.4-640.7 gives 640.316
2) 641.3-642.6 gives 641.792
